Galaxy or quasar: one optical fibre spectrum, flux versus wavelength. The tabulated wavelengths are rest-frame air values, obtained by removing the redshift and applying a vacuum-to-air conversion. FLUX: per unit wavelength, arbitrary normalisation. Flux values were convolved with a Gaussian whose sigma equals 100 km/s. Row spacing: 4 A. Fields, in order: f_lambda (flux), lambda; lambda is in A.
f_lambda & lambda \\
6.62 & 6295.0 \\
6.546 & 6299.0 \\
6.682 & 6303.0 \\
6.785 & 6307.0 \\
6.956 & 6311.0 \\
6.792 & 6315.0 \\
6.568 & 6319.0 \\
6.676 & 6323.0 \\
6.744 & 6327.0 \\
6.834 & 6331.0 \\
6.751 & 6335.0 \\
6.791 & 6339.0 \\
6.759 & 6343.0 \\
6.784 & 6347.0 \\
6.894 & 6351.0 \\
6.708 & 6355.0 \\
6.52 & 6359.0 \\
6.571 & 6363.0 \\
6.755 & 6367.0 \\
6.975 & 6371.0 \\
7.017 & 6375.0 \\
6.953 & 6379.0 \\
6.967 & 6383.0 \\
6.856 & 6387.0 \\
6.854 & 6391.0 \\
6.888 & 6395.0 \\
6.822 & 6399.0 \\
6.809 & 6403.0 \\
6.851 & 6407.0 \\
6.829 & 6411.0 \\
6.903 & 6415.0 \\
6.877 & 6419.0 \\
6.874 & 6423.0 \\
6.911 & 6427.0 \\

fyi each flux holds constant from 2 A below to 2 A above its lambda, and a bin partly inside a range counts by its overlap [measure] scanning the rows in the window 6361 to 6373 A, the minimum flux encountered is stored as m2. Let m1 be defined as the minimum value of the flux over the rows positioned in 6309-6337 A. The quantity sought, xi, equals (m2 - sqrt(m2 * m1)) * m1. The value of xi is 0.0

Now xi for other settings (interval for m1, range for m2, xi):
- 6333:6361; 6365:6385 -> 0.8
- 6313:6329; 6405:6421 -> 0.9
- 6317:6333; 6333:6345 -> 0.6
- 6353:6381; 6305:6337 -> 0.2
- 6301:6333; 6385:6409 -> 0.8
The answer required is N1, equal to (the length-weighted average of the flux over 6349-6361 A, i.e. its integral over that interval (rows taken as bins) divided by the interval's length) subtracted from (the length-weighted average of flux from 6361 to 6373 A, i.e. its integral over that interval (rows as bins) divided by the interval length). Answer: 0.06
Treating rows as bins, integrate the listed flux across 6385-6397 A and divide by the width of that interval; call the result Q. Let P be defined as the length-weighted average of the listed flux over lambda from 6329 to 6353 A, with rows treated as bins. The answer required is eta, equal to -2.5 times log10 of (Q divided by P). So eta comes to -0.010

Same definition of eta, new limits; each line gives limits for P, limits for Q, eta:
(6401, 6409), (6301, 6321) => 0.012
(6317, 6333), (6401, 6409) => -0.020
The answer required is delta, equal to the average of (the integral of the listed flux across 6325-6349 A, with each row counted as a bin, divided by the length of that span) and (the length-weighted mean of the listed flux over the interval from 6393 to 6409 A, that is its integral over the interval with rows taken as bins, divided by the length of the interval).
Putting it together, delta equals 6.81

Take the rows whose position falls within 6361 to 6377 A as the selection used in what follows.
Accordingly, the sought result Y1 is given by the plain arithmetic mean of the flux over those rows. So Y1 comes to 6.83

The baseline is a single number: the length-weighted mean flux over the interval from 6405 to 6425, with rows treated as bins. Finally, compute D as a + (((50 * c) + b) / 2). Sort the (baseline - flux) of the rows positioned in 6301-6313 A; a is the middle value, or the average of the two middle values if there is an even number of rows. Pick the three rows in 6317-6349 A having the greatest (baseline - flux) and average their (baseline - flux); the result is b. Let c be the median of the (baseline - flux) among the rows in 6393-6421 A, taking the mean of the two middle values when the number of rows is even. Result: 0.58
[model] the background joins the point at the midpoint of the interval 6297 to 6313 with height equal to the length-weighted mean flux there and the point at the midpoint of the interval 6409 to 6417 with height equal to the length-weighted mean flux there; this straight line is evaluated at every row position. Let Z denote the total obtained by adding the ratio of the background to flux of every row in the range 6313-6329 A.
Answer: 4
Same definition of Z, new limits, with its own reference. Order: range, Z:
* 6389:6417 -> 7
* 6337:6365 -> 7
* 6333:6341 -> 2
